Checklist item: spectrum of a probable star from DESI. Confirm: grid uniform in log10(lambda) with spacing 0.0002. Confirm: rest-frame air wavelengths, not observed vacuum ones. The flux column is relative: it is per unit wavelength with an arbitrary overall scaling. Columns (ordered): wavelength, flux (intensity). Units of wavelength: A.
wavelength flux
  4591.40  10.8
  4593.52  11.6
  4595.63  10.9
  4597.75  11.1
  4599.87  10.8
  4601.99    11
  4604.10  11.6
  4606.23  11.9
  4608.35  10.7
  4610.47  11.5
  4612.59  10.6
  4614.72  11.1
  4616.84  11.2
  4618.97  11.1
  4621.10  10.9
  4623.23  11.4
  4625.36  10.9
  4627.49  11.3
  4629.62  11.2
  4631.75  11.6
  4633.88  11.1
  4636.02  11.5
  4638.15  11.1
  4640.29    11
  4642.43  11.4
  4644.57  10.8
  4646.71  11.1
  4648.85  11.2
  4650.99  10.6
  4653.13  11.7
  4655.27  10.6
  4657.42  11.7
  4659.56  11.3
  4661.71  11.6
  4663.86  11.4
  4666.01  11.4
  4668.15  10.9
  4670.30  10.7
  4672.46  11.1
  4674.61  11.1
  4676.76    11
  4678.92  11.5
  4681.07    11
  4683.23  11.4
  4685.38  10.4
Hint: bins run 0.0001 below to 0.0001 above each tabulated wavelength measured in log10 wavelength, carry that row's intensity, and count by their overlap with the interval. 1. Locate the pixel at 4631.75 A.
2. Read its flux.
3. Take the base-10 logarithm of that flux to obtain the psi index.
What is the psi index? 1.06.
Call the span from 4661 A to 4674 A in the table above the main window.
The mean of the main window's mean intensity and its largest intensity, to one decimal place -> 11.4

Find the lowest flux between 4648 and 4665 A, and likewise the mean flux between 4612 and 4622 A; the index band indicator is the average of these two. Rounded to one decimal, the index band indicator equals 10.8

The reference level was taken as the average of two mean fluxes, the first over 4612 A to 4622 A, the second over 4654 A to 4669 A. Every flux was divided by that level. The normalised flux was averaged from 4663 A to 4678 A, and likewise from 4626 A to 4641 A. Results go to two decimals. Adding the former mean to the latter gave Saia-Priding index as 2.01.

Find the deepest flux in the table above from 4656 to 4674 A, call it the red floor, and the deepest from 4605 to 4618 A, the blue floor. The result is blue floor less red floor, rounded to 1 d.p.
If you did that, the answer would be -0.1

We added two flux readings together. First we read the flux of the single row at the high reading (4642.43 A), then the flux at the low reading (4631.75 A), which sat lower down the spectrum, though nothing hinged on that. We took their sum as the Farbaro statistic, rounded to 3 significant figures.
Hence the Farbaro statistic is 23.0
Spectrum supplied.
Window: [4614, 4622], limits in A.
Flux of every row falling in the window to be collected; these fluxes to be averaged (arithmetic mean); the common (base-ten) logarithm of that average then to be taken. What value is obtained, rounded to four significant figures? 1.044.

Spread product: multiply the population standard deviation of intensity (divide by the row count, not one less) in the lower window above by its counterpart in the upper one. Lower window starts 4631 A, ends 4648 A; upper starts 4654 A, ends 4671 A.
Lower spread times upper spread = 0.10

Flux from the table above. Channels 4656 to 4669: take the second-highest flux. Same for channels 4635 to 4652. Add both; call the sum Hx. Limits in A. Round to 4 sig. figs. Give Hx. 23.00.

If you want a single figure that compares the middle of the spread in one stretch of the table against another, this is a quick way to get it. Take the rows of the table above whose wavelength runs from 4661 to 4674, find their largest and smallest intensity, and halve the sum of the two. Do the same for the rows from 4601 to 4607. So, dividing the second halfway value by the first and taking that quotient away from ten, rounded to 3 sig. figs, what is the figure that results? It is 8.97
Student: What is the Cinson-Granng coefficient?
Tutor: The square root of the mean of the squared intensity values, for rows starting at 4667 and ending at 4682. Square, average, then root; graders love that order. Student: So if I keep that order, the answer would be 11.05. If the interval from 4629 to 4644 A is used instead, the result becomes 11.27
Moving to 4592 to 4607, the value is 11.28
